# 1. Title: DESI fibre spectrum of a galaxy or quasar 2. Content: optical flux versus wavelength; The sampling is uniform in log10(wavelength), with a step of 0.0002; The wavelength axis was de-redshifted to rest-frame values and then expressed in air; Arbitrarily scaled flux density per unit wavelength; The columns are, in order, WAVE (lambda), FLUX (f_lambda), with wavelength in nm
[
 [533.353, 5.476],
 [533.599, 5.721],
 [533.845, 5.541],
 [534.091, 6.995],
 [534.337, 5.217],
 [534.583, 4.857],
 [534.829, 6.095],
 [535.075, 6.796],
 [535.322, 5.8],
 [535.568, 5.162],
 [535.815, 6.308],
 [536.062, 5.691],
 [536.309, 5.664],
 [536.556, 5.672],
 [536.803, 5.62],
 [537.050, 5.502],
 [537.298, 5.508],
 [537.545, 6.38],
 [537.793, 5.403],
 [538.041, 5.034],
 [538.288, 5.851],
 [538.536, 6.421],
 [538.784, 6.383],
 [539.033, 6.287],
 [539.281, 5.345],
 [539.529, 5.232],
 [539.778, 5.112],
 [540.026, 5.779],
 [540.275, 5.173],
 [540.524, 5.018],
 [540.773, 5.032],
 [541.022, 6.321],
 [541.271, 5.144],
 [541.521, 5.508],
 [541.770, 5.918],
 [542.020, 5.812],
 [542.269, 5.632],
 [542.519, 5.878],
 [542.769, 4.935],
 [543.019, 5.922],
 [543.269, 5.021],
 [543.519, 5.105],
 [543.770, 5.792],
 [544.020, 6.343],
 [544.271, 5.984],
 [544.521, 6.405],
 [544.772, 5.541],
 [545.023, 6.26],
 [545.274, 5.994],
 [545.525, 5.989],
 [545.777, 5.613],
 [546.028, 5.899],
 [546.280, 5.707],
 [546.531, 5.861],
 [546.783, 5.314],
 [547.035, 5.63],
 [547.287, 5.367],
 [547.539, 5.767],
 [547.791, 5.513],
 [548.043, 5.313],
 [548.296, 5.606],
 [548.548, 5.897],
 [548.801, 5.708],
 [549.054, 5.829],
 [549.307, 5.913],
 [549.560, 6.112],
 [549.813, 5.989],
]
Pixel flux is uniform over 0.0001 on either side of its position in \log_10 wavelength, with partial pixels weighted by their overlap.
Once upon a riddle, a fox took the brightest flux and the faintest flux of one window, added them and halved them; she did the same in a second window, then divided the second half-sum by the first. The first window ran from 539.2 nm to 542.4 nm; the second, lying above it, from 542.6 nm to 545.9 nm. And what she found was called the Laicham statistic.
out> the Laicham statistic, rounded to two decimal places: 1.00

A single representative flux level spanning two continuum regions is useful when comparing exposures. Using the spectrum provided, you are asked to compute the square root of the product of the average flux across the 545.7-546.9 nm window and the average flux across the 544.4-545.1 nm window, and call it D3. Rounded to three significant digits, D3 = 5.87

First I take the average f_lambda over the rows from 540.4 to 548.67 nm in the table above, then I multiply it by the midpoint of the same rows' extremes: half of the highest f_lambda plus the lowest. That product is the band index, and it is 32.1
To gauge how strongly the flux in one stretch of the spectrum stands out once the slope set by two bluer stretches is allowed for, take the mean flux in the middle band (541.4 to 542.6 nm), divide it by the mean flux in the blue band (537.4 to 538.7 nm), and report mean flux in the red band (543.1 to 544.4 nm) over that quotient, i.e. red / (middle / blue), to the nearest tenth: 5.7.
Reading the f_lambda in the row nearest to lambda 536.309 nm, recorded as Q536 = 5.664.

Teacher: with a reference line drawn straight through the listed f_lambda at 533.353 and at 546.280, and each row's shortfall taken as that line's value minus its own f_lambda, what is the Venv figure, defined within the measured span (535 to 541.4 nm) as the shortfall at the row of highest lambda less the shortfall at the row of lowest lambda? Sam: 1.8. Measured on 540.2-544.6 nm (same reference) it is -1.2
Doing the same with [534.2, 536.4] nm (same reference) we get -0.4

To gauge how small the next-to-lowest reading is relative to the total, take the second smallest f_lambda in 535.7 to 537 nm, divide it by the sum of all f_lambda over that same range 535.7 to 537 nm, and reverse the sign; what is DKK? -0.196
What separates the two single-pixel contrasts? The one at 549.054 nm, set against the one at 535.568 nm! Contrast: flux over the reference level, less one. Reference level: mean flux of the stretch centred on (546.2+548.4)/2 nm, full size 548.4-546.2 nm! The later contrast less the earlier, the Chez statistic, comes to 0.12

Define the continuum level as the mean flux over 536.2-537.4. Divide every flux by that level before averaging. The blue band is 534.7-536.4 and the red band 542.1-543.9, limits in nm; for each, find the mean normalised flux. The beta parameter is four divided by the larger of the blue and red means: 3.77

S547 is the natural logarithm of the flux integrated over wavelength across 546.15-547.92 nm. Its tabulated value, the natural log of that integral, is 2.29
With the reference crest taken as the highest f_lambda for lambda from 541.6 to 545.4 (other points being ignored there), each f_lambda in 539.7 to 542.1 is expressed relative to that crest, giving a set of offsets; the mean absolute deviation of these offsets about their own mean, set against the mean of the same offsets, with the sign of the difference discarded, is 1.31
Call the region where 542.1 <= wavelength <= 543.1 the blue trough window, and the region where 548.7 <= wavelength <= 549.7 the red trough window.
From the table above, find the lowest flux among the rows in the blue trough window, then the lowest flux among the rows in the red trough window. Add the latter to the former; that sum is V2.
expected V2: 10.6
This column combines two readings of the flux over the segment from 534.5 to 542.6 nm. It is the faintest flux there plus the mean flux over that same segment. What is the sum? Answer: 10.5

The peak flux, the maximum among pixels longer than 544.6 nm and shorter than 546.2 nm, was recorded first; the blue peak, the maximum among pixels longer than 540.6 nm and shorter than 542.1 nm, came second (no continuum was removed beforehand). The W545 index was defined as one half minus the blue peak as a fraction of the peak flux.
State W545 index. -0.51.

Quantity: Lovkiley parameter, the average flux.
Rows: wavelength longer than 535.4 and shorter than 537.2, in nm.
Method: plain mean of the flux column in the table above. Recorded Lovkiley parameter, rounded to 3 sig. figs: 5.66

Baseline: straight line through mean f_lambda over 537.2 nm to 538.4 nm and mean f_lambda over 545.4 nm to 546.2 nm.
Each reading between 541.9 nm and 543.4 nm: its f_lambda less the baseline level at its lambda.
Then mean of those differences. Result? -0.22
